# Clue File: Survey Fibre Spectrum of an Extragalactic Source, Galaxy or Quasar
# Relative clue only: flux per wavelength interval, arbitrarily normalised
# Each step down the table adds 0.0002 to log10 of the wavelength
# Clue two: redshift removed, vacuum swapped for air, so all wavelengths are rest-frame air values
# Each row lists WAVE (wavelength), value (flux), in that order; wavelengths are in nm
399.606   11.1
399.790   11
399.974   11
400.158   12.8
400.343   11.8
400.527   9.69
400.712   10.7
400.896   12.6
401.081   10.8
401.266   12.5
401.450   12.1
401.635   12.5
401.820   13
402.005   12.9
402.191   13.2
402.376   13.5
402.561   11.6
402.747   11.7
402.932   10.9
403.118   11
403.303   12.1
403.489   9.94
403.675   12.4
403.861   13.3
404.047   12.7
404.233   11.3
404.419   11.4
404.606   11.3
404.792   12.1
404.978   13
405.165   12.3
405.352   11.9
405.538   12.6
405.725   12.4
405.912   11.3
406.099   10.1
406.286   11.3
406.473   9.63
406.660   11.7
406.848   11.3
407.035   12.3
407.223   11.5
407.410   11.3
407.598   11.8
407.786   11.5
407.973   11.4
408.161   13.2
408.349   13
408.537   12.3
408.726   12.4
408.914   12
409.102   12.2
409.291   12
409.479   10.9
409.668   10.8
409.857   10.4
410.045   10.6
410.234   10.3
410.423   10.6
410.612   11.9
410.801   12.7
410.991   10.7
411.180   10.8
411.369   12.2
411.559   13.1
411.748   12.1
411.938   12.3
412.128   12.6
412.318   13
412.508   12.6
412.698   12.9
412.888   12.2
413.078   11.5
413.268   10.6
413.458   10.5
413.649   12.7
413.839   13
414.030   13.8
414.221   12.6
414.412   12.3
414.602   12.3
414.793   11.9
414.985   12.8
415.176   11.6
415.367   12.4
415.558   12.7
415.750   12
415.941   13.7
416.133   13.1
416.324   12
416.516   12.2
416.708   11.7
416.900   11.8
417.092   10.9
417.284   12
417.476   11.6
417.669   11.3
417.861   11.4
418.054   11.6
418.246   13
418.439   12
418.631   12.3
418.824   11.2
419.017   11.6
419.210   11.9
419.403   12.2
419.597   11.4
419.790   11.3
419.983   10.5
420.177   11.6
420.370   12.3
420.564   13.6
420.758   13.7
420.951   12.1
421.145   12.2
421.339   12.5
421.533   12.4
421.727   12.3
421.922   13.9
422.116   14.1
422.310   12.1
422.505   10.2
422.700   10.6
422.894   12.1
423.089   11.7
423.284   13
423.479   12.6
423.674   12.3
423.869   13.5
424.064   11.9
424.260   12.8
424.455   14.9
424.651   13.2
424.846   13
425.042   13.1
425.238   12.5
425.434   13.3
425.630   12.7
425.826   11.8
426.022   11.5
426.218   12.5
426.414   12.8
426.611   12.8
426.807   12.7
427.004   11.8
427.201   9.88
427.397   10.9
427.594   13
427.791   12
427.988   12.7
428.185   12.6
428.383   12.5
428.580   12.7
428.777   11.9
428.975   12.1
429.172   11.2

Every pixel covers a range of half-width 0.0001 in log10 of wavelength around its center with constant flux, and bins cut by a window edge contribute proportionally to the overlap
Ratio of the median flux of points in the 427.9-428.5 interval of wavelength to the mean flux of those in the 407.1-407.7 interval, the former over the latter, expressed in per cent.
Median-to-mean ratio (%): 109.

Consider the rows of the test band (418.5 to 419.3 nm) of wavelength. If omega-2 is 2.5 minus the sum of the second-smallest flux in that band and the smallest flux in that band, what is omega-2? -20.3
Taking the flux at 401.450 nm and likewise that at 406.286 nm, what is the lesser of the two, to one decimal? 11.3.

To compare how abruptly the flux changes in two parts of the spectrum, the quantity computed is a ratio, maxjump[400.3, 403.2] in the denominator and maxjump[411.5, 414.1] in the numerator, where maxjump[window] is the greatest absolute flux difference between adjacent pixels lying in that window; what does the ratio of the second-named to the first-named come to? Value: 1.04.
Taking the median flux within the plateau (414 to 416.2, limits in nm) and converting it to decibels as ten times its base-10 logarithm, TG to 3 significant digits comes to 11.0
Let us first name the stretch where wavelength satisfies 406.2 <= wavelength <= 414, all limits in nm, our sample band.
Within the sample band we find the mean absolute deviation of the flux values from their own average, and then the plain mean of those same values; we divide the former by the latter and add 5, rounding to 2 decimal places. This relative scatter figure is 5.07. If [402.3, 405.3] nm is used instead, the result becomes 5.06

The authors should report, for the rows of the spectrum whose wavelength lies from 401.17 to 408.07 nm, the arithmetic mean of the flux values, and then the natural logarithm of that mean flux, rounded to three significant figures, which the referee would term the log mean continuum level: 2.47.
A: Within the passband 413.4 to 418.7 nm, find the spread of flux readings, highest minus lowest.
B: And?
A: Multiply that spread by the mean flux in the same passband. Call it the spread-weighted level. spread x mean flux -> 40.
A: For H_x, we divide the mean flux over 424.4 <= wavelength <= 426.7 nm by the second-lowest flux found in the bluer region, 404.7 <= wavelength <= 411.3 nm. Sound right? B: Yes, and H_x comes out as 1.27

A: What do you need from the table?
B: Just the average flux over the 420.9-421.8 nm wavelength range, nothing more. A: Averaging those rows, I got 12.3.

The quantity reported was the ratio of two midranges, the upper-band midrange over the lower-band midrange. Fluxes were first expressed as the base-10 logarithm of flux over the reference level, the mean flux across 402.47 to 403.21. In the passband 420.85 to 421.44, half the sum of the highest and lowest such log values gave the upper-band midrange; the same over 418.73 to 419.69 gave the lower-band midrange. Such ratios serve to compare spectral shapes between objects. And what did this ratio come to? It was 2.5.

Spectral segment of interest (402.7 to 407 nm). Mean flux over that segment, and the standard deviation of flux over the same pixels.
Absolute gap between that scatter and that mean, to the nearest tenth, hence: 10.7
